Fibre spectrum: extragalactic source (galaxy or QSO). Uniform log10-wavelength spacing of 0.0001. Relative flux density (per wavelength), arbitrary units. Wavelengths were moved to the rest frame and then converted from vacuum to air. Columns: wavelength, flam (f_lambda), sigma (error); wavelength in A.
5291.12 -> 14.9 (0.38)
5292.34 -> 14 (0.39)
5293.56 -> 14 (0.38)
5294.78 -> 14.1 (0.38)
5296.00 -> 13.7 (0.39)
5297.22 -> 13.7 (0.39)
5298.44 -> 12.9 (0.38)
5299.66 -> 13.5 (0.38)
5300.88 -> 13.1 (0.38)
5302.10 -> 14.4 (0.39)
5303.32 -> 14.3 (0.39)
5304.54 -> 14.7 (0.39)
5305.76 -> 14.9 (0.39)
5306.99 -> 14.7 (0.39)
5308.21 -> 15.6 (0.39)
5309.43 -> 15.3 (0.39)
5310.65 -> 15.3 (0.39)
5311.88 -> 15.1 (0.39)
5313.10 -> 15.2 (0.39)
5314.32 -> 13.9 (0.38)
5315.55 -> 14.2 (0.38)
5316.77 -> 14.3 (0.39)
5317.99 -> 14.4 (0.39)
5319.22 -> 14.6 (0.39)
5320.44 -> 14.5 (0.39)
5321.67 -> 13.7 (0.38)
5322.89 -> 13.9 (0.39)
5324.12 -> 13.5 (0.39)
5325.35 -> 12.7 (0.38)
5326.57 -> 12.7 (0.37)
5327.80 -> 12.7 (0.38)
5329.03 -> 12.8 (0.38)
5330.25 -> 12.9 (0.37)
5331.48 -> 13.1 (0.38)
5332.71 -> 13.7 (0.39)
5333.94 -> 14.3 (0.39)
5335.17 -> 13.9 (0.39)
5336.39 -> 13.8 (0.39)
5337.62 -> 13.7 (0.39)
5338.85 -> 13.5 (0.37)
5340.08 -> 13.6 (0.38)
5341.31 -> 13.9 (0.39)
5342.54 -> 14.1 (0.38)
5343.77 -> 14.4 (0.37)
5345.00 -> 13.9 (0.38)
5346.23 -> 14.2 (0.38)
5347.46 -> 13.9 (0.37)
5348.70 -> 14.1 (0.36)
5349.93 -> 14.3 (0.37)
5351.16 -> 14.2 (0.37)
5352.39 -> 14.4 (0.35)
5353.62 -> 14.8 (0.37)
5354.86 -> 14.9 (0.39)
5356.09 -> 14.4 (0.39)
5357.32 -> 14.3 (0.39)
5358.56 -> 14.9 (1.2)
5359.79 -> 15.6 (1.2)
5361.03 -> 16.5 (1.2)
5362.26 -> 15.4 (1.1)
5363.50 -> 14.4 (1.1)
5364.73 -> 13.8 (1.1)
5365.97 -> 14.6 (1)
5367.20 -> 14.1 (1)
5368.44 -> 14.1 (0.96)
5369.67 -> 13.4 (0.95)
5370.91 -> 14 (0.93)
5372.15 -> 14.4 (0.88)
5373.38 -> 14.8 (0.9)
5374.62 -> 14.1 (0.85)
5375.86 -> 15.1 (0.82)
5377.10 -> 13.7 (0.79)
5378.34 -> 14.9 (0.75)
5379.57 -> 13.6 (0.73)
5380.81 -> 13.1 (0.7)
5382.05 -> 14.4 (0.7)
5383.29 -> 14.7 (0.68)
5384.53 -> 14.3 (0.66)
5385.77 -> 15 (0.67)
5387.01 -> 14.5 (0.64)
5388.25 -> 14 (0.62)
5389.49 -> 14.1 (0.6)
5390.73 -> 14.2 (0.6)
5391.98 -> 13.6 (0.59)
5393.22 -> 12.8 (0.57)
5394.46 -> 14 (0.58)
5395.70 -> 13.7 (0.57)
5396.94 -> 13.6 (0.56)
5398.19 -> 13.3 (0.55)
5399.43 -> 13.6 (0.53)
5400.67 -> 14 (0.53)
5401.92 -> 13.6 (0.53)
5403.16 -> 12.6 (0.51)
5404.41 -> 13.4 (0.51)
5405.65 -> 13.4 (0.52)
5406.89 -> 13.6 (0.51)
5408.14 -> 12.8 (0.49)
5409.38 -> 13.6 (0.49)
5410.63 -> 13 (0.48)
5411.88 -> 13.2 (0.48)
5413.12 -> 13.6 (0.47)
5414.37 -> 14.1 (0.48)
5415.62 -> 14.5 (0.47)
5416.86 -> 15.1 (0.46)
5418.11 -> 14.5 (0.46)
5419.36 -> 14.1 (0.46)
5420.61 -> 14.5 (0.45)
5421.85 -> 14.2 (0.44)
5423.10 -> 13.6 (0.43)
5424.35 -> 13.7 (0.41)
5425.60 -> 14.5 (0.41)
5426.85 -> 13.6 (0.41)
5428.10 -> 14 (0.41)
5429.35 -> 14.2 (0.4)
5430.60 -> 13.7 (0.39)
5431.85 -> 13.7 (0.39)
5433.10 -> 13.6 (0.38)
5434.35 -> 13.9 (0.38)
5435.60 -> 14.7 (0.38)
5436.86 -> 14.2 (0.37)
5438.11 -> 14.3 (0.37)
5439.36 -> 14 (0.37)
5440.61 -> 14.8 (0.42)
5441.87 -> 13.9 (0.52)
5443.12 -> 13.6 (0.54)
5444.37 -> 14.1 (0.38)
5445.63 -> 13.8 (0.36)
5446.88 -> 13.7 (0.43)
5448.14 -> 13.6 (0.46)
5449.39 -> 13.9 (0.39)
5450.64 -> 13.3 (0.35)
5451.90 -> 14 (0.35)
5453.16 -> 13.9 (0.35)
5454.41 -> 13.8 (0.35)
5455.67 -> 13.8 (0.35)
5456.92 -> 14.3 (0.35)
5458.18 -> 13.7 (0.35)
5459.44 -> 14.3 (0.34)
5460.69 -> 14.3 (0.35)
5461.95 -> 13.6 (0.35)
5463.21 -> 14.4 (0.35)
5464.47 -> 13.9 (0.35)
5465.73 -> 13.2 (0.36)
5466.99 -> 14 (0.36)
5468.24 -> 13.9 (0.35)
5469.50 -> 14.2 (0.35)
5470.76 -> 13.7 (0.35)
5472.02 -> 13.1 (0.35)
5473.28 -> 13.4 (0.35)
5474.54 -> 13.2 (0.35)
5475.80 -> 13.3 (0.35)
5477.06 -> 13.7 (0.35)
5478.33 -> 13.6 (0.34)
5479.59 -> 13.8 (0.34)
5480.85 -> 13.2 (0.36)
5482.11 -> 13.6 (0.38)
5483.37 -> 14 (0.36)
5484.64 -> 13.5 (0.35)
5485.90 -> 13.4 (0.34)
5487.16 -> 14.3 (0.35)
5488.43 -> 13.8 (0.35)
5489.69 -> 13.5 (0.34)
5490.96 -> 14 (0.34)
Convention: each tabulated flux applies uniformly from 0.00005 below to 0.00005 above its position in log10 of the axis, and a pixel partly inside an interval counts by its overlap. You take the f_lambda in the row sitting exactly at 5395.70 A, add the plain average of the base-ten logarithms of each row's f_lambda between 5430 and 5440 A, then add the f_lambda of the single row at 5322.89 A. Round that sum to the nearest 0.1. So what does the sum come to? 28.7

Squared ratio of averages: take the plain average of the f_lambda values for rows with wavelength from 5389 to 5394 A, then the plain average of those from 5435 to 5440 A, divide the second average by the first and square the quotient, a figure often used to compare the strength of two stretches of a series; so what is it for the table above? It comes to 1.09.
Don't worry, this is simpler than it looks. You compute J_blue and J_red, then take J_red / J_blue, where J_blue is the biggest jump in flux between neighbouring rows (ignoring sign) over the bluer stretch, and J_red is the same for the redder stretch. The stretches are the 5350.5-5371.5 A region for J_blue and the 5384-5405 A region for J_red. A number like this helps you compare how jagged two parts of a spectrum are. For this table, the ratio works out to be 1.1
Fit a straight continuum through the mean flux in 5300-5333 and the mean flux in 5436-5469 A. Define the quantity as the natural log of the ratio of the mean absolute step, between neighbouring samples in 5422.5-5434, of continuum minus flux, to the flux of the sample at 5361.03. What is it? -3.78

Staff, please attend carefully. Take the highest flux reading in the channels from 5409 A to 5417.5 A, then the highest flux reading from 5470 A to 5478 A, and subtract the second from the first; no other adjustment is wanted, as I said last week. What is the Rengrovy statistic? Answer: 1.4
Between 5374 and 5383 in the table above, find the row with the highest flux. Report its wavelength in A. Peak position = 5375.86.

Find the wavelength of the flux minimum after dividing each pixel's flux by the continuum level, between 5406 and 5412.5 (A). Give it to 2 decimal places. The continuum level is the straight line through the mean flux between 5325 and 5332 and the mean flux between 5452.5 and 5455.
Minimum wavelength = 5408.14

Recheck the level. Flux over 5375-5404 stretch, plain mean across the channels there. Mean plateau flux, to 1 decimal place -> 13.9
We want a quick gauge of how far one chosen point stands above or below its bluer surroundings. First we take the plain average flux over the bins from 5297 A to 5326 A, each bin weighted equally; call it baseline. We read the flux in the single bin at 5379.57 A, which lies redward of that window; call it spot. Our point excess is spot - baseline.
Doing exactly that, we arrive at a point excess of -0.67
